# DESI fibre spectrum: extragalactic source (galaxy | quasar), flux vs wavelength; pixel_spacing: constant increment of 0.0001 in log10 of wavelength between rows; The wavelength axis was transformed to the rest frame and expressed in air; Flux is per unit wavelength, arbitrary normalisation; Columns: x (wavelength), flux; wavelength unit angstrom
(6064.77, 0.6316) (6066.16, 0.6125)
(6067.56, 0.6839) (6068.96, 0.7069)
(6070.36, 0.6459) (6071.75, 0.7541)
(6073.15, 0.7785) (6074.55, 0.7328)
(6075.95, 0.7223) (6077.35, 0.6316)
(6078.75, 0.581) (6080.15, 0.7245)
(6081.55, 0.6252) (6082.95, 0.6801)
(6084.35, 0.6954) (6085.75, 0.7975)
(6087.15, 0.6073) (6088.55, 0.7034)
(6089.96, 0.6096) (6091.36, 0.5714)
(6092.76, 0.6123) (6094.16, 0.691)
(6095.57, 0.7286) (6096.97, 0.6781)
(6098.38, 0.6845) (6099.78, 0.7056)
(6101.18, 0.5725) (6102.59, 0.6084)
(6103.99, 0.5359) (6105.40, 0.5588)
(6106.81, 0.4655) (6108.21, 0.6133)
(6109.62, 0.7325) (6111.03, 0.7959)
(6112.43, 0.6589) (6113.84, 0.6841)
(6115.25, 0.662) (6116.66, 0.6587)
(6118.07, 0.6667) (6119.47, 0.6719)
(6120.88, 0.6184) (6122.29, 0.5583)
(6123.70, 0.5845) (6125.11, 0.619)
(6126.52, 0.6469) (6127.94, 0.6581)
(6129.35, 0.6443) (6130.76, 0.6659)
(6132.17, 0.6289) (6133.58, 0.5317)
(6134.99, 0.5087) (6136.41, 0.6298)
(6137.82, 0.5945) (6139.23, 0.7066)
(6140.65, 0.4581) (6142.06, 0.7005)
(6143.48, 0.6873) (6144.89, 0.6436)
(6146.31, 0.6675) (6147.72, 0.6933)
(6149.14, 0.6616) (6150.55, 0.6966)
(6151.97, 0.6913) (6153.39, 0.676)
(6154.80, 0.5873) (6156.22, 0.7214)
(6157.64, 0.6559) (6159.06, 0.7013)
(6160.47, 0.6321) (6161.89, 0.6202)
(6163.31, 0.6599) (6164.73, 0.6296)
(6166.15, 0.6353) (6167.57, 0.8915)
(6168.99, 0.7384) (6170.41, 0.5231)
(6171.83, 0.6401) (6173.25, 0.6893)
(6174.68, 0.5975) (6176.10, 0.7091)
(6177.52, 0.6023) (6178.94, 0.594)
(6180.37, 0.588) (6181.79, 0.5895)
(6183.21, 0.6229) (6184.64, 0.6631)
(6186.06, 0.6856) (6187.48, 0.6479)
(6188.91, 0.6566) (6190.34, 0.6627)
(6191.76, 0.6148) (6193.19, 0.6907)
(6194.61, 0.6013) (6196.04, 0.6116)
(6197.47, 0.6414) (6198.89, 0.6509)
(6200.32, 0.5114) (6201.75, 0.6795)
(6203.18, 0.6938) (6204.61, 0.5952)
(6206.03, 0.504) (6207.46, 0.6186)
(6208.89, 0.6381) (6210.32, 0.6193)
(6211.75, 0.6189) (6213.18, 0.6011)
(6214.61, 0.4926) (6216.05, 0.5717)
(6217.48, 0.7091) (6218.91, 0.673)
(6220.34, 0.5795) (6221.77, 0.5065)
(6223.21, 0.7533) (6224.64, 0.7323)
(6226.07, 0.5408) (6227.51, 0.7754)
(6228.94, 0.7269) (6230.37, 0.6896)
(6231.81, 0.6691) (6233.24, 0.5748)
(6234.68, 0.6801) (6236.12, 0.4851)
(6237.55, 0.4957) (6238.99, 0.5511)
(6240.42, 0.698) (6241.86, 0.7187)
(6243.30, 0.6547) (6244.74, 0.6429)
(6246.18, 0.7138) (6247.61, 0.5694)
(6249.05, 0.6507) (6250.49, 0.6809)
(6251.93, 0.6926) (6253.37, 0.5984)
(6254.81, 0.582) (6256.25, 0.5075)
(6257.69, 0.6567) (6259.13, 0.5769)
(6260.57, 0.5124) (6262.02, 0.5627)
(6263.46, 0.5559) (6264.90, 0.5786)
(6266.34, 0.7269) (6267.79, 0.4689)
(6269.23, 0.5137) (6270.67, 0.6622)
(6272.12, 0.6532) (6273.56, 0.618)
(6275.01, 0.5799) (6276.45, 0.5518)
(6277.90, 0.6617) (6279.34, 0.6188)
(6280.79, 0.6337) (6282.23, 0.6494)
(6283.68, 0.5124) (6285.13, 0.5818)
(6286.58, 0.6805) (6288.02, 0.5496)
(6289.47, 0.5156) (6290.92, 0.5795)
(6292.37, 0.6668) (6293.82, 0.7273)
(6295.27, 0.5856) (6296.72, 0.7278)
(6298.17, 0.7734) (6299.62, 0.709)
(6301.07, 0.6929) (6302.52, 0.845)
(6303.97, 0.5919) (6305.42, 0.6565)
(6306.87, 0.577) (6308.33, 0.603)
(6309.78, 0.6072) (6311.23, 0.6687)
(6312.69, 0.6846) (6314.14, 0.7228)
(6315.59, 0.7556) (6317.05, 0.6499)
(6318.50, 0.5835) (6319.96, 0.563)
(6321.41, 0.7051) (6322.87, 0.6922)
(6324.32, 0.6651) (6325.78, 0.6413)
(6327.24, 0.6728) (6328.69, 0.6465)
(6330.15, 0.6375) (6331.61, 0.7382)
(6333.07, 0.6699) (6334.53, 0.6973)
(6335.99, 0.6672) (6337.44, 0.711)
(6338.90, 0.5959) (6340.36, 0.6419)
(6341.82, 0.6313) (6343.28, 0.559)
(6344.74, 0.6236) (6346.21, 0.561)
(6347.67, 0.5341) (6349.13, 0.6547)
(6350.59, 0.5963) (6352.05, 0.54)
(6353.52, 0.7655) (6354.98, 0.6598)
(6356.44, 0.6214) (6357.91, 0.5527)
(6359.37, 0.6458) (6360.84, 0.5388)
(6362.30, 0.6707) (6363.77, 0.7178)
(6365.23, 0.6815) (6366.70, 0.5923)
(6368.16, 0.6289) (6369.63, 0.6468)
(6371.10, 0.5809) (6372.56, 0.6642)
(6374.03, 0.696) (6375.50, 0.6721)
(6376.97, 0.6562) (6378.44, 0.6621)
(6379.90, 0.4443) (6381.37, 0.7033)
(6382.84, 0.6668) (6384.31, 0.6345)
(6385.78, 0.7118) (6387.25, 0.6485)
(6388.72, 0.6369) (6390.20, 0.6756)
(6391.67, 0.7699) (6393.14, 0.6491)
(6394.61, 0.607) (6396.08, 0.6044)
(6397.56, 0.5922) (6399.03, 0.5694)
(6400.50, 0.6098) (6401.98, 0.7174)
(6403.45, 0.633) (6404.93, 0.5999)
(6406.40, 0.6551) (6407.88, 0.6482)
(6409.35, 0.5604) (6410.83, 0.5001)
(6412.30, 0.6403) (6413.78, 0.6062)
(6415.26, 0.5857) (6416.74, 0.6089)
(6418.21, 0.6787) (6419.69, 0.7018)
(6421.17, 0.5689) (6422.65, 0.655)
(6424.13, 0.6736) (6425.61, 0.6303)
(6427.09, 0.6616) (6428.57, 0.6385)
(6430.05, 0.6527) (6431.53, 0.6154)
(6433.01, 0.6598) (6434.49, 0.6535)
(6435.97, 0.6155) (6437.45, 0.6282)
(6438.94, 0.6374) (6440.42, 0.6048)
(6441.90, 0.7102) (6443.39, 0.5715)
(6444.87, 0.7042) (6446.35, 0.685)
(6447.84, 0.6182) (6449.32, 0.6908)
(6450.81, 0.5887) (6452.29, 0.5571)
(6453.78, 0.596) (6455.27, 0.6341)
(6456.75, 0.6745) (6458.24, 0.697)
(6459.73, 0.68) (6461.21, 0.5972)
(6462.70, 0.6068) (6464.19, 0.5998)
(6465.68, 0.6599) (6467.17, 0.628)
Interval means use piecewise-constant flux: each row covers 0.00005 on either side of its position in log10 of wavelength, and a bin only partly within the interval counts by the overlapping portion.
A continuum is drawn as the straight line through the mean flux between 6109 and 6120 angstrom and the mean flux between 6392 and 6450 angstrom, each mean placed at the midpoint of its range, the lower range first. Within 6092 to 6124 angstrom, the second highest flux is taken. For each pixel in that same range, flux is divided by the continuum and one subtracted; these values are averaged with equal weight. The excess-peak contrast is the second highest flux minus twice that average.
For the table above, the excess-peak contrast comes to 0.88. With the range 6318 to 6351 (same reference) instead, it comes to 0.74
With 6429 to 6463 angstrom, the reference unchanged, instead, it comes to 0.67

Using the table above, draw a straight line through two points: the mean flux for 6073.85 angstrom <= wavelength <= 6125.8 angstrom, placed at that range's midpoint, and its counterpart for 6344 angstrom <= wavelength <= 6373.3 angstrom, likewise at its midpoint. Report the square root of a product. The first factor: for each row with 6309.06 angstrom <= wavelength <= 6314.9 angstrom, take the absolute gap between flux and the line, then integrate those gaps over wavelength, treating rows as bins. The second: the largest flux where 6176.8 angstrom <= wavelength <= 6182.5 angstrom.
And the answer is 0.43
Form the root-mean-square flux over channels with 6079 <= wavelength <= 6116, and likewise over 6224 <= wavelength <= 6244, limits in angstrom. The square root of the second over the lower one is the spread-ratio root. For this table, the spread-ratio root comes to 0.99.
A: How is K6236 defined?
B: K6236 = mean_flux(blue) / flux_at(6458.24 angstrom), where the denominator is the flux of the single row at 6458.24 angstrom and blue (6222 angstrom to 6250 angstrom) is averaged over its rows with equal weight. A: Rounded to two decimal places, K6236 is 0.93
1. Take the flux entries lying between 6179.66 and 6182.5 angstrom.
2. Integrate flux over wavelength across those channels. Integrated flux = 1.68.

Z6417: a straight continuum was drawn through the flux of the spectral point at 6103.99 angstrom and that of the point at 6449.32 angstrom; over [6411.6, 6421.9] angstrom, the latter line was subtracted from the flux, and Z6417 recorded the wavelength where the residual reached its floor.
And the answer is 6421.17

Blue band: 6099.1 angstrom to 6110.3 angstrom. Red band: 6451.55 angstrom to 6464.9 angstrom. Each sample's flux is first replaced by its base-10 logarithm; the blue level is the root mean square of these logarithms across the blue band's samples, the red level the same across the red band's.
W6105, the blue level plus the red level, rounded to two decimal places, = 0.44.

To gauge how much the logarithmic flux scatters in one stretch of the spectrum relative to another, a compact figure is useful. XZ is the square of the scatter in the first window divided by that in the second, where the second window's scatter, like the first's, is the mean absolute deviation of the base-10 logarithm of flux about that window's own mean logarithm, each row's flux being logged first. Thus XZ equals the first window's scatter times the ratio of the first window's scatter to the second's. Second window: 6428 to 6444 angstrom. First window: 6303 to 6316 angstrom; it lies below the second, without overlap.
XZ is 0.066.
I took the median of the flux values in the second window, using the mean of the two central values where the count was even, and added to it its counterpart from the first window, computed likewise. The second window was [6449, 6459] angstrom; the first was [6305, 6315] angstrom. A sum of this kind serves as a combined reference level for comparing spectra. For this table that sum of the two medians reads 1.291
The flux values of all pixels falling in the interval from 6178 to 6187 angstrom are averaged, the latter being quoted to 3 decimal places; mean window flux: 0.624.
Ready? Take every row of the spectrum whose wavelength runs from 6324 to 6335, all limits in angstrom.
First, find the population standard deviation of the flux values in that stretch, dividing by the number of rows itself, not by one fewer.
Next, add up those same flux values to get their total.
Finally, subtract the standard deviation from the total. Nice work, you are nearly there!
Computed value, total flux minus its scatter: 5.34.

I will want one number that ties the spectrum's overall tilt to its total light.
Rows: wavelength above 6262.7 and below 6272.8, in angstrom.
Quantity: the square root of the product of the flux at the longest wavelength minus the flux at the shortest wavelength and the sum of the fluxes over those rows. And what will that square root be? 0.64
